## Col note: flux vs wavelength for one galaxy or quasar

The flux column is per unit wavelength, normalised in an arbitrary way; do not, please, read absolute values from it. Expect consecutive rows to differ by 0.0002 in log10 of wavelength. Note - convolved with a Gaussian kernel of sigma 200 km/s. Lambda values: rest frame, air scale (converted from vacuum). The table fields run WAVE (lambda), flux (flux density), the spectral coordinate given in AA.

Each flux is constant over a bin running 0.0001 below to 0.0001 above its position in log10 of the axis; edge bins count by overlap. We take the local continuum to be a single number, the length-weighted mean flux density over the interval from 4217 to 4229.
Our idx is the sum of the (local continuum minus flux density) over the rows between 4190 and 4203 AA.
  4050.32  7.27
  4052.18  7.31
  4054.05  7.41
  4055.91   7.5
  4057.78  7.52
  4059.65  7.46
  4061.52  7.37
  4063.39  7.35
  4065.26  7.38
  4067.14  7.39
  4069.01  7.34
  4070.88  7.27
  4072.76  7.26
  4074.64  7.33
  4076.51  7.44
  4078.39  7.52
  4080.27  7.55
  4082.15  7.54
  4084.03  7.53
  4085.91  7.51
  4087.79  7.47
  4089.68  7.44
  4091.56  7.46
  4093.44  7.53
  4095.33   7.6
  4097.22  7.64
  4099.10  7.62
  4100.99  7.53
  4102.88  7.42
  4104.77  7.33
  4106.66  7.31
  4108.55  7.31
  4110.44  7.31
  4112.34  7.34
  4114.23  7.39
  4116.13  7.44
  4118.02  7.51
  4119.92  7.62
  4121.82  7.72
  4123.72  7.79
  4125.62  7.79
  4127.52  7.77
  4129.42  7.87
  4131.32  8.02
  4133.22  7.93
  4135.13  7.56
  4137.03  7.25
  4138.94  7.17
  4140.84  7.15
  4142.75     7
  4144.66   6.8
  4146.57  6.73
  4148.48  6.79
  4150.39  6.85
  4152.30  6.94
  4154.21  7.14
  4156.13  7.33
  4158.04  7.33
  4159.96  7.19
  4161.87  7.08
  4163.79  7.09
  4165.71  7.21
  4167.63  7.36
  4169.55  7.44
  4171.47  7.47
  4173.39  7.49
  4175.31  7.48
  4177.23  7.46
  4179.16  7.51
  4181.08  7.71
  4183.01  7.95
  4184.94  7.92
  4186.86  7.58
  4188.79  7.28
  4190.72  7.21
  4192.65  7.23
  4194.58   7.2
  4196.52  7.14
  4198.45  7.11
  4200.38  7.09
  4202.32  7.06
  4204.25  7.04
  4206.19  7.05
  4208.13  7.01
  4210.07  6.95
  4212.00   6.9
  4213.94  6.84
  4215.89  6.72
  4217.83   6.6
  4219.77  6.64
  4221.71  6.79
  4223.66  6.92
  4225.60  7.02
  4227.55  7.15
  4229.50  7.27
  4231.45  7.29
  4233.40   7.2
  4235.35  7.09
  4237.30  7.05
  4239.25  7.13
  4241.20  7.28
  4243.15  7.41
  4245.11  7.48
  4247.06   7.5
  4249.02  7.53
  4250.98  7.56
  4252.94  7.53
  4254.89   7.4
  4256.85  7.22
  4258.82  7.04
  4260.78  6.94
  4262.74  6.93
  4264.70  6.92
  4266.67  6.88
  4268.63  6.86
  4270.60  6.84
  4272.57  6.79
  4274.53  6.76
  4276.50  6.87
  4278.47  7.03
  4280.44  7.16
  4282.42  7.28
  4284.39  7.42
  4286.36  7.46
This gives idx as -1.9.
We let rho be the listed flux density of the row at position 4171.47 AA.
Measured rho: 7.47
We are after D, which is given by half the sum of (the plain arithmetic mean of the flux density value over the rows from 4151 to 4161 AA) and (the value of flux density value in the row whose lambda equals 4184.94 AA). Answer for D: 7.55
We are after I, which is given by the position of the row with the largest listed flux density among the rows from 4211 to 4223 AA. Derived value 4212.00 AA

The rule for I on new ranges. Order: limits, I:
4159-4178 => 4173.39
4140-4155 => 4140.84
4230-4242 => 4231.45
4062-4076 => 4067.14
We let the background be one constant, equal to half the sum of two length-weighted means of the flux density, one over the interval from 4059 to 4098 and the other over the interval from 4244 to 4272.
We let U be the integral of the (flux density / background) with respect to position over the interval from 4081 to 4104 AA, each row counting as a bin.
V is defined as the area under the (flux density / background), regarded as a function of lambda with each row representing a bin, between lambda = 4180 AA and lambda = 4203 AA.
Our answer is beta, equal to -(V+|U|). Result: -46.9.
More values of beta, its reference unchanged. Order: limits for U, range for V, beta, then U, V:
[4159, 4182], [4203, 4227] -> -45.8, 23.2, 22.6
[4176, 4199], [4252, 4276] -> -46.4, 23.4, 23.0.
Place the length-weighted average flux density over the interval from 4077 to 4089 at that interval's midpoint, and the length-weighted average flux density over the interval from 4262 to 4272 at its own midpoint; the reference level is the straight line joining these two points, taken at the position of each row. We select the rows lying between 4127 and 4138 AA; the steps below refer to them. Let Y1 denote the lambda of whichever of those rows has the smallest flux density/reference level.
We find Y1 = 4137.03 AA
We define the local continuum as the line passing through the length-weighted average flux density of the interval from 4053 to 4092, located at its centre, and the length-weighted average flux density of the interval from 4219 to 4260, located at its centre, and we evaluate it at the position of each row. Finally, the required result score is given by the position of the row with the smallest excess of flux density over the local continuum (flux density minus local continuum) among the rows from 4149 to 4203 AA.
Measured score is 4150.39 AA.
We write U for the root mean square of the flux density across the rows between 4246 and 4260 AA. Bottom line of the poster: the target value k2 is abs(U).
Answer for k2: 7.40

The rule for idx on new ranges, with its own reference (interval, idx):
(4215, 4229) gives 0.3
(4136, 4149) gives -0.8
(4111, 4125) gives -4.7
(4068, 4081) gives -3.6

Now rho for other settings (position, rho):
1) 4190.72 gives 7.21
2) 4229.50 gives 7.27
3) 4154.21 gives 7.14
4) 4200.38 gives 7.09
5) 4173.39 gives 7.49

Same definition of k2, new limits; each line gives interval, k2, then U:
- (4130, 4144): 7.45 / 7.45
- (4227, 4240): 7.17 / 7.17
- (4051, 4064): 7.42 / 7.42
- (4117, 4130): 7.73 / 7.73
